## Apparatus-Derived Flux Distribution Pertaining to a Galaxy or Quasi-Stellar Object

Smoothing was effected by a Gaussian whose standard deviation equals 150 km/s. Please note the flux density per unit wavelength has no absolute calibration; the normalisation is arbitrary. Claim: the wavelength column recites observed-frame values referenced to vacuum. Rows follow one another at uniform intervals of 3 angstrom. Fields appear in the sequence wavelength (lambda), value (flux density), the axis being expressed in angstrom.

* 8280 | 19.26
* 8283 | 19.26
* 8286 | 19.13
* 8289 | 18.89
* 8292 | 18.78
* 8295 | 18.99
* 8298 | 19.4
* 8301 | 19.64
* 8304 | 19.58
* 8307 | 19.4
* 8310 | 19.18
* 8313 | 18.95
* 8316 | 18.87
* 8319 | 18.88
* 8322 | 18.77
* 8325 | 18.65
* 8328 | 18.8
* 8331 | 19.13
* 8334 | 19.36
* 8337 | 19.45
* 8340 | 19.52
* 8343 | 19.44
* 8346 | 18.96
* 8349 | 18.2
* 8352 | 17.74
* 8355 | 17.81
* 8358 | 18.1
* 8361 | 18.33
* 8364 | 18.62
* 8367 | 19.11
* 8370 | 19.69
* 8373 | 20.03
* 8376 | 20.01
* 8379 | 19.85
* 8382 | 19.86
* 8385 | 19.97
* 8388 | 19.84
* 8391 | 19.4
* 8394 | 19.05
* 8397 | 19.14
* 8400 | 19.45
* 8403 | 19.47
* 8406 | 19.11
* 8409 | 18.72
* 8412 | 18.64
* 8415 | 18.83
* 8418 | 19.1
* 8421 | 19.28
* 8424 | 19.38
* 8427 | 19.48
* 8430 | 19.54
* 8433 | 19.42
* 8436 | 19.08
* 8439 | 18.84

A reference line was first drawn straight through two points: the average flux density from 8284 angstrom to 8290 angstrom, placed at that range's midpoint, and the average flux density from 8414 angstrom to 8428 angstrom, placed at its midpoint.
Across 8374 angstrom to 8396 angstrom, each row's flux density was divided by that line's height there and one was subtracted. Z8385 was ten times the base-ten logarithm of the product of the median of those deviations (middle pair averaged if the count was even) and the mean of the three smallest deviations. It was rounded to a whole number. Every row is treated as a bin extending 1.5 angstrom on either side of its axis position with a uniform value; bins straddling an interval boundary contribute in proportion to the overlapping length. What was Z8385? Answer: -33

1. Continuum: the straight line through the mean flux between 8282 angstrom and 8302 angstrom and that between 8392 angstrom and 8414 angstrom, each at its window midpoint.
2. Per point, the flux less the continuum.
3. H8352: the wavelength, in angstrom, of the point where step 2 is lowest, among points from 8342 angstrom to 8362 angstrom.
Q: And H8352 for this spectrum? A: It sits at 8352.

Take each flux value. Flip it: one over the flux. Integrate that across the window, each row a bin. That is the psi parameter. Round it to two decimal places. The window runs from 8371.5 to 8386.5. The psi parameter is 0.75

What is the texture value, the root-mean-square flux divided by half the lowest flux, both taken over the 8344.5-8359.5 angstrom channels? 2.048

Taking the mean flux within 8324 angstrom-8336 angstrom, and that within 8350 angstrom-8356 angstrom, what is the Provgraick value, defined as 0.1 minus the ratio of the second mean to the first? -0.836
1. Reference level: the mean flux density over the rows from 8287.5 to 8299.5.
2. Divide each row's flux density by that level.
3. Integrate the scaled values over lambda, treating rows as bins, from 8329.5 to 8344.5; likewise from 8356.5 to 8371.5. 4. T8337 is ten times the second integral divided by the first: 9.7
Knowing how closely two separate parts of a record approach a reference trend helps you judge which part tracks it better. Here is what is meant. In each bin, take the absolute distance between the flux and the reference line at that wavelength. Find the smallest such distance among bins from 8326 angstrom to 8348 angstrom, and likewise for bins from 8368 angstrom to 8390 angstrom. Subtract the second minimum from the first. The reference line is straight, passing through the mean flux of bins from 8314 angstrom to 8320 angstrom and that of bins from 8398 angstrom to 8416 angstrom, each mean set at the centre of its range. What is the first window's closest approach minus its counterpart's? -0.69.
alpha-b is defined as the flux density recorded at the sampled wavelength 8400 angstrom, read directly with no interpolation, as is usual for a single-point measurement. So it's 19.45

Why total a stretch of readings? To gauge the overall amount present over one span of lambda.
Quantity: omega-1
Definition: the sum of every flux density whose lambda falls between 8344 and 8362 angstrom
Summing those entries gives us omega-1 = 109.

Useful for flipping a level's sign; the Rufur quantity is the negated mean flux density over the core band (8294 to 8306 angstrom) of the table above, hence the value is -19.4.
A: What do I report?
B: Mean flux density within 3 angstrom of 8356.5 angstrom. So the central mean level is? 18.0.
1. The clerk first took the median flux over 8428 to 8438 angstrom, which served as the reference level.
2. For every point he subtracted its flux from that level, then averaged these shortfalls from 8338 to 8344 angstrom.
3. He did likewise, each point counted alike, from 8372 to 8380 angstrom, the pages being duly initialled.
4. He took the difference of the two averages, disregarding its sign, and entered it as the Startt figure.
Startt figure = 0.5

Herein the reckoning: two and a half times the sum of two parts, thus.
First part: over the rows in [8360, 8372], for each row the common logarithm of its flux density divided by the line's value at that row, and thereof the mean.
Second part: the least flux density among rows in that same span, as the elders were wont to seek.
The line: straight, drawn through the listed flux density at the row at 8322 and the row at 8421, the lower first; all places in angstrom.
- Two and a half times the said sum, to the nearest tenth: 45.8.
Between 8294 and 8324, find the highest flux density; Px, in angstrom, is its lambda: 8301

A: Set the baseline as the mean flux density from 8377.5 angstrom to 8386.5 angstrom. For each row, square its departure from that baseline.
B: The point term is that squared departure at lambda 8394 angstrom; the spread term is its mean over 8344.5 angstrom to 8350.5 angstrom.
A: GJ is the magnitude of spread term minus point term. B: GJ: 1.2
